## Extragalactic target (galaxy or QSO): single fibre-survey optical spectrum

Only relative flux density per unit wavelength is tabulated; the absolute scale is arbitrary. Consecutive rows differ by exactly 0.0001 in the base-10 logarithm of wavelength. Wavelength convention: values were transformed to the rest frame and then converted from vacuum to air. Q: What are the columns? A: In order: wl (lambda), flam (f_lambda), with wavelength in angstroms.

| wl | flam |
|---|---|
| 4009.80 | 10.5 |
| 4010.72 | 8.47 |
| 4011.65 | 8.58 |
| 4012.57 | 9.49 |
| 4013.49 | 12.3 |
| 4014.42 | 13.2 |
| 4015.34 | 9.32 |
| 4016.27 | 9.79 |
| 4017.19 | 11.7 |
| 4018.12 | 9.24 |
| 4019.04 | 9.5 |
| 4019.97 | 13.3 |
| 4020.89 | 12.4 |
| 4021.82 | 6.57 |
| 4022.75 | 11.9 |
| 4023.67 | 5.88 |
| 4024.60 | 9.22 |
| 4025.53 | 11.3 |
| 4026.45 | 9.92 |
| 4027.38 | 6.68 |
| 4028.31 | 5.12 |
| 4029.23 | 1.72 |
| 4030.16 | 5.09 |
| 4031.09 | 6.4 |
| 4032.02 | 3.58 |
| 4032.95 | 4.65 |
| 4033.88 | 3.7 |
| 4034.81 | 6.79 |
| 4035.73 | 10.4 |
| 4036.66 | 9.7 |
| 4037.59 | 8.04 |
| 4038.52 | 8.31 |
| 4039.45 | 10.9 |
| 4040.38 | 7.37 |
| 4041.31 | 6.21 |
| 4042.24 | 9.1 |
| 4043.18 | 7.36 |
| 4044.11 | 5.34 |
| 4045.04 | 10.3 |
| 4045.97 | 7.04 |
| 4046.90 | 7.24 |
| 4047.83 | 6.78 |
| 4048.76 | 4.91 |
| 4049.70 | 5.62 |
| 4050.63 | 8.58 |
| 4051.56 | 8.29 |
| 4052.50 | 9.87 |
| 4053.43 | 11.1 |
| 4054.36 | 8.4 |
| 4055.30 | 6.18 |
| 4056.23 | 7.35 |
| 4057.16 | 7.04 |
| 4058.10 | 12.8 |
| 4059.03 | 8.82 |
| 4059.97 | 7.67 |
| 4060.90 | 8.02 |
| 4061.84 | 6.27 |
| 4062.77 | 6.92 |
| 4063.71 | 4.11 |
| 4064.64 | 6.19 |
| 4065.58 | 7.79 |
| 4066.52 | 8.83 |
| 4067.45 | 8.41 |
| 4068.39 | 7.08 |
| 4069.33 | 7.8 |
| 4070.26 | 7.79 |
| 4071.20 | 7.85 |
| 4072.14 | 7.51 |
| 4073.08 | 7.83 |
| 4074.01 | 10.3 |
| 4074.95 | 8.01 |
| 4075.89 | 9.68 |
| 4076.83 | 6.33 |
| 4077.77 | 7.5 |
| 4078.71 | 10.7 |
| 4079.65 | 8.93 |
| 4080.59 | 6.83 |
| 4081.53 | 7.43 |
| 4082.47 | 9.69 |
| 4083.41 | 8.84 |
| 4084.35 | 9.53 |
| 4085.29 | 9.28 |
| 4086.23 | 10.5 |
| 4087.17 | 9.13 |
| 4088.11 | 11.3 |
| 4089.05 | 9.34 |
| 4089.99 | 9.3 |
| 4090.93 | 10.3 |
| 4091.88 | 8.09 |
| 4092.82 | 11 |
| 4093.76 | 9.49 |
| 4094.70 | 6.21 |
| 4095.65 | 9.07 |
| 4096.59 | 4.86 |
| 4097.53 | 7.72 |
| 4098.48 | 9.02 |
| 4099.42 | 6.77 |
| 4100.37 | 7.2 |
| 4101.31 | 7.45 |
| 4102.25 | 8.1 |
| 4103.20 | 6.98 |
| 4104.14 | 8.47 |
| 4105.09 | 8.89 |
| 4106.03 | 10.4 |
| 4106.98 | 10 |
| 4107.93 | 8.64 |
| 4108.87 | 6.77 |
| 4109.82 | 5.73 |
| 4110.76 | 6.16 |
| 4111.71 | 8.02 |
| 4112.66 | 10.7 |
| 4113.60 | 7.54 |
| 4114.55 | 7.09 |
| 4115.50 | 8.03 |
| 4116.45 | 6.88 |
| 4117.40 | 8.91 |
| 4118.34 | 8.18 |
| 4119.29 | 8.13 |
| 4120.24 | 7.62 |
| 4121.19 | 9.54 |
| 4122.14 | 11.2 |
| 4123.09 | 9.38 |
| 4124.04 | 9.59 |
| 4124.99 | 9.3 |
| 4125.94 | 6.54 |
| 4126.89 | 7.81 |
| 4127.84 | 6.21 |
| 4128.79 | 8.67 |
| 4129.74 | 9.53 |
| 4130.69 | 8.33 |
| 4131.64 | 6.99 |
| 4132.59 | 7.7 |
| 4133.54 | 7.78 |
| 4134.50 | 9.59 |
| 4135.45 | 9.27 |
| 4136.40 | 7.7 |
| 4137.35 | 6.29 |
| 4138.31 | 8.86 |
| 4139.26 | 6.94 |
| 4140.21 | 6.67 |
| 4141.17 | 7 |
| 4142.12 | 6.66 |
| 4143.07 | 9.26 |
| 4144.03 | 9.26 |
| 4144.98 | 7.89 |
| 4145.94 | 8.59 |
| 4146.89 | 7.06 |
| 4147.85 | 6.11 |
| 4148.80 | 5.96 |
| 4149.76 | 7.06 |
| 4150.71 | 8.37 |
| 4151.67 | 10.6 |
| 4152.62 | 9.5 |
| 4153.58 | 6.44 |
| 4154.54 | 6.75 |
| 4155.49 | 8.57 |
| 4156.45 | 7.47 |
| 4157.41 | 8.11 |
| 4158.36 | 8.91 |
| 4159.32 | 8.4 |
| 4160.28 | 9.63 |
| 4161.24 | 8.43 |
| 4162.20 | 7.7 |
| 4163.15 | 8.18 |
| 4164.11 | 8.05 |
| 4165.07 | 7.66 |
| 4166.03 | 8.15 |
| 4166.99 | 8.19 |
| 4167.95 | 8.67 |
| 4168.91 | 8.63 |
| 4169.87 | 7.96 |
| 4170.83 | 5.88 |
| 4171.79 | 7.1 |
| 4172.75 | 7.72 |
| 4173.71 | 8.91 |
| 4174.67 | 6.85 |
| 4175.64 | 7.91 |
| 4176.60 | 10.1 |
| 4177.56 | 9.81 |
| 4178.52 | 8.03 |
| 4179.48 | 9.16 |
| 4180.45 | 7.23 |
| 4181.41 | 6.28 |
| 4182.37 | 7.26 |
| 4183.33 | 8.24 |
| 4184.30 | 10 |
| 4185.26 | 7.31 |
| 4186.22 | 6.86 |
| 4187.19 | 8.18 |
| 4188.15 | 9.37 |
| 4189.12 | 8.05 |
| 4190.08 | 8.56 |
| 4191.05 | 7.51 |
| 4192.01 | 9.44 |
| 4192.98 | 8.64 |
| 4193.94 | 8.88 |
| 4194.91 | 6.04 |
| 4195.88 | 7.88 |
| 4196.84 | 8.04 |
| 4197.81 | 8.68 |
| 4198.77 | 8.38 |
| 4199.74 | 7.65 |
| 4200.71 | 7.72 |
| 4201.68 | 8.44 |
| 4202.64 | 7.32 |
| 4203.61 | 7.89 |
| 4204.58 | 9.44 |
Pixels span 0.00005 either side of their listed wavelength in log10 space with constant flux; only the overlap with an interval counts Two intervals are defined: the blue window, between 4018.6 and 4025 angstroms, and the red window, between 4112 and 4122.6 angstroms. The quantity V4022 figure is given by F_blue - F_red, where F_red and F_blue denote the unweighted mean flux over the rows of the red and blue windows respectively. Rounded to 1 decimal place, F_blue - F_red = 1.3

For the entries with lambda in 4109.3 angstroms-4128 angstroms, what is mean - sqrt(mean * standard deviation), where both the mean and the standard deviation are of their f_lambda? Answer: 4.7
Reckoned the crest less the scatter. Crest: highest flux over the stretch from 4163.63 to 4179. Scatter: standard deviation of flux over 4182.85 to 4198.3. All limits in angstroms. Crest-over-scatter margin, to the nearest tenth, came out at 9.1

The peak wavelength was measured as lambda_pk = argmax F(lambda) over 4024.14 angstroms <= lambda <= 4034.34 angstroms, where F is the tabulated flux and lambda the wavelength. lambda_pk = 4025.53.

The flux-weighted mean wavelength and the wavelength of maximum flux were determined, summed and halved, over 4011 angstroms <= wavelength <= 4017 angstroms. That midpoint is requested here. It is 4014.2 angstroms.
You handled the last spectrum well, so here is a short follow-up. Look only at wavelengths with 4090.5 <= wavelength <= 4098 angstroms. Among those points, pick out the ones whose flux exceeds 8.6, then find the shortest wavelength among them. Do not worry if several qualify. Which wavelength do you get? 4090.93 angstroms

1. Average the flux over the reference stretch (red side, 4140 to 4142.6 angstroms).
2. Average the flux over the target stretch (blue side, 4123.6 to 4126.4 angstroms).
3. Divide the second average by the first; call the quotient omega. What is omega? 1.25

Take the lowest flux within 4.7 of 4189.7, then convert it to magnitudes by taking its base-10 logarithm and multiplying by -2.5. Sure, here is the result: -2.09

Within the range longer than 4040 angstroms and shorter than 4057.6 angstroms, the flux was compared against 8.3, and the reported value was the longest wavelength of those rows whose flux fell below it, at 4057.16 angstroms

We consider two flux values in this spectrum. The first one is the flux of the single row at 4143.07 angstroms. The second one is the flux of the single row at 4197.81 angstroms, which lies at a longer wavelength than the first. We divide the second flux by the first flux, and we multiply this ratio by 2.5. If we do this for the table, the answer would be 2.34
